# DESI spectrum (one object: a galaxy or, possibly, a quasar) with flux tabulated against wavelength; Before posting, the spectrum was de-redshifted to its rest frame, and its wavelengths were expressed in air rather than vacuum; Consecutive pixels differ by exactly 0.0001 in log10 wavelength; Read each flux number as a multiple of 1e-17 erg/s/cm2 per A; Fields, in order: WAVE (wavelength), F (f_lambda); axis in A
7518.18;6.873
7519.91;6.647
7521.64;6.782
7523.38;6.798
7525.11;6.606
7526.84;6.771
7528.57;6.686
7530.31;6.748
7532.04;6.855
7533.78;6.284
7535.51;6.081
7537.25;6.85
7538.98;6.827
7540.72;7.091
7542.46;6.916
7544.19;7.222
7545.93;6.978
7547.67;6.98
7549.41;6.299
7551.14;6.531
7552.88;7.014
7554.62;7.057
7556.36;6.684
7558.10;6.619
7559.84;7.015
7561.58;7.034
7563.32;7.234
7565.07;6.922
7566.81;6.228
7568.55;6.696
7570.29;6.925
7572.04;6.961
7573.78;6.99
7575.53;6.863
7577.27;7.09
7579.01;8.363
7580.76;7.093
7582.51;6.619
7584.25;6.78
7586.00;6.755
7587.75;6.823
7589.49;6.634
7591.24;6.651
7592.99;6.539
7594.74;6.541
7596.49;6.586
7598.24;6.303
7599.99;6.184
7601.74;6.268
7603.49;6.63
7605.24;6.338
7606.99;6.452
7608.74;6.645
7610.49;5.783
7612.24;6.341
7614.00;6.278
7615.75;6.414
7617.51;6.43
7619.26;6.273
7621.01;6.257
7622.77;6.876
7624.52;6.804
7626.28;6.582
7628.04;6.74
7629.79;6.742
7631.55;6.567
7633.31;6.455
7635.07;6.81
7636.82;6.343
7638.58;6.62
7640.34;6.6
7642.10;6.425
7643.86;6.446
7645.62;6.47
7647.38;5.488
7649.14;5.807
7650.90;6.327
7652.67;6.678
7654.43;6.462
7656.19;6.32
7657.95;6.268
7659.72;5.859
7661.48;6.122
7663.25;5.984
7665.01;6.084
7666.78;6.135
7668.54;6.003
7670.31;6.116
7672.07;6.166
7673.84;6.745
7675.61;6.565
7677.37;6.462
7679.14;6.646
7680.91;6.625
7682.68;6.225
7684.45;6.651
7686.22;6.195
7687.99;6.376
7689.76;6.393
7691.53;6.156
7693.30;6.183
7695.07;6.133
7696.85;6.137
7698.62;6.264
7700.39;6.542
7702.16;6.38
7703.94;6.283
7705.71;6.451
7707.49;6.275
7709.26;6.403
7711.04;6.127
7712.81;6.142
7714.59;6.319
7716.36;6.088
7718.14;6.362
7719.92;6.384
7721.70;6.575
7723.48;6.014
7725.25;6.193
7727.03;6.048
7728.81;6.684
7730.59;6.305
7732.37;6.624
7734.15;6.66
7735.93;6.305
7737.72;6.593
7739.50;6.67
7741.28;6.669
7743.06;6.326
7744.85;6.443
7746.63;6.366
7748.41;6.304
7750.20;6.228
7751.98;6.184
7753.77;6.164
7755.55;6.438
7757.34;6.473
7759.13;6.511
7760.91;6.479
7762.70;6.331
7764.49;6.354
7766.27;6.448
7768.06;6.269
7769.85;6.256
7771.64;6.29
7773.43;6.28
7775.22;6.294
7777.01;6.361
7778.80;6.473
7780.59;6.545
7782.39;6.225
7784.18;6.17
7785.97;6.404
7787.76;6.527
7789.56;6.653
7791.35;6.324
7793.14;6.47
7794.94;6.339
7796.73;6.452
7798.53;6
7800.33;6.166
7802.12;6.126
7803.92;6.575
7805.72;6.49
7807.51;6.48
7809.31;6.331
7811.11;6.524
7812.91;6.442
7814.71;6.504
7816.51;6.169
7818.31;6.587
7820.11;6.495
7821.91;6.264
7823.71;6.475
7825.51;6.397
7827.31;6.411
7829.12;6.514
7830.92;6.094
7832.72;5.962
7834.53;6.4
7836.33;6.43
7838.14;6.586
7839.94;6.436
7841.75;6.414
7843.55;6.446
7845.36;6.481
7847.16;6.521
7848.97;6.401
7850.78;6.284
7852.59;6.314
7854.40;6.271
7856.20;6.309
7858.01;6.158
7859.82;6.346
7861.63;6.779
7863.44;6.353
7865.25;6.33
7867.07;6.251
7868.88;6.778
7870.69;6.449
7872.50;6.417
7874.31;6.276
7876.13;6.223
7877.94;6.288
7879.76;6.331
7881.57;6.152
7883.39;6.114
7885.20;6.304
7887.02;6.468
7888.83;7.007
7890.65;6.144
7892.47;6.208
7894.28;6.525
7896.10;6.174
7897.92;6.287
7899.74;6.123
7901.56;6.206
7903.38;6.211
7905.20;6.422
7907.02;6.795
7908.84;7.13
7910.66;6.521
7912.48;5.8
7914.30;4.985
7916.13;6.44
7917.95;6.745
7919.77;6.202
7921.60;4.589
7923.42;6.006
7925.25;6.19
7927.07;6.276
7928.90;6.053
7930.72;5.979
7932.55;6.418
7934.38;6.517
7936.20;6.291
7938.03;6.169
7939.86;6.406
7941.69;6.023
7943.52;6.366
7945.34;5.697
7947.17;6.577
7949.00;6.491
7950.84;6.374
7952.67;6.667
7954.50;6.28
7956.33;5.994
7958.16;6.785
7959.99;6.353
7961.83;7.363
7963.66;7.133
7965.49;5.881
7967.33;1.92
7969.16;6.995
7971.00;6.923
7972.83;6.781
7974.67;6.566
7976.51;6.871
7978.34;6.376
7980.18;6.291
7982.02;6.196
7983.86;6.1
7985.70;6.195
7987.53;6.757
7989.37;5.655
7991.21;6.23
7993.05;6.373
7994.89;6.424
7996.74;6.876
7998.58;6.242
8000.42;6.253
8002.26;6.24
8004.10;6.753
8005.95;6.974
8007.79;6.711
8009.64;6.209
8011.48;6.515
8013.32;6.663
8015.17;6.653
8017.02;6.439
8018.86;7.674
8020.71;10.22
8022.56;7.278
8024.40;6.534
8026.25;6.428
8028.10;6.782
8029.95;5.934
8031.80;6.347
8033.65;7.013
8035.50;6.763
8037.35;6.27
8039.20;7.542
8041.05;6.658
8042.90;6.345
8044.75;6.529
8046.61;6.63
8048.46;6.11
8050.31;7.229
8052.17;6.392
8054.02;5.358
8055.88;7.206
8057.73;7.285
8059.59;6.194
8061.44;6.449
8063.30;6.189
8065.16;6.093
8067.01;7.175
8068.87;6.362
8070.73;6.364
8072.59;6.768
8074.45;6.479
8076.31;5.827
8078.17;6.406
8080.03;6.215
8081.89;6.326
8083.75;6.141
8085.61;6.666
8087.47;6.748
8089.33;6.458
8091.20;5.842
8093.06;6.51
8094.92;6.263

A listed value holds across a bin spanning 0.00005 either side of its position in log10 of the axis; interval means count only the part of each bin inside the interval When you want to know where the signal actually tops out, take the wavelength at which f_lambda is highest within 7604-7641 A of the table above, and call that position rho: 7622.77 A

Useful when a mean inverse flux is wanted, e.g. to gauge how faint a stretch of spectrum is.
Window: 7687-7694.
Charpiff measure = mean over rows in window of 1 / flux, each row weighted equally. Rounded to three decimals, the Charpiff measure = 0.159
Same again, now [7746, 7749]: 0.158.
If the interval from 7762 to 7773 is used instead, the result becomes 0.158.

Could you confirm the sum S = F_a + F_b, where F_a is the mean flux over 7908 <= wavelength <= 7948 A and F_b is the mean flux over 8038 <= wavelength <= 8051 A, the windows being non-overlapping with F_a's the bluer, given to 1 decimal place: 12.9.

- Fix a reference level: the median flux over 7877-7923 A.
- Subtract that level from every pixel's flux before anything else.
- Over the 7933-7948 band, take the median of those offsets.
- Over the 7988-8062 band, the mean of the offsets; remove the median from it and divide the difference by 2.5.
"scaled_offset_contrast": 0.13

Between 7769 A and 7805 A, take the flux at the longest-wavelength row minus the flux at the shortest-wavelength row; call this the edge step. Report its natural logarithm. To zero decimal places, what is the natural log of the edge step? -1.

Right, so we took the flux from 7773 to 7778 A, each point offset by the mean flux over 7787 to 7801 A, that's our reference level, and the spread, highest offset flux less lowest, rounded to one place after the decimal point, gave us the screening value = 0.1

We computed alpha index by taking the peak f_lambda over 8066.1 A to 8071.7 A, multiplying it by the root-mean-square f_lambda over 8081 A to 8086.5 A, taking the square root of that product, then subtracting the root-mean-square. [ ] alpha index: 0.39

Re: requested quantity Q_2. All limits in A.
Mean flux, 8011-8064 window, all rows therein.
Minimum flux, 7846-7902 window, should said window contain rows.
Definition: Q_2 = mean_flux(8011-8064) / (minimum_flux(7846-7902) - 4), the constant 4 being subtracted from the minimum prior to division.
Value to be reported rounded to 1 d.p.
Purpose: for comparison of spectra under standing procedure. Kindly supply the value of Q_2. 3.2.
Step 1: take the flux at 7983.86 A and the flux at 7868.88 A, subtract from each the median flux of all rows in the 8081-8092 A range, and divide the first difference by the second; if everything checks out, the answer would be -0.76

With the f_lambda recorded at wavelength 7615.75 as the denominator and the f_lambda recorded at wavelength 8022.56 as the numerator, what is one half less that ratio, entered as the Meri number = -0.635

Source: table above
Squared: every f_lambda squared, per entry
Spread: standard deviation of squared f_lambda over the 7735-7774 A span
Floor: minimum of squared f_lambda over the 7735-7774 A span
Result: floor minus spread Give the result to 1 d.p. 36.2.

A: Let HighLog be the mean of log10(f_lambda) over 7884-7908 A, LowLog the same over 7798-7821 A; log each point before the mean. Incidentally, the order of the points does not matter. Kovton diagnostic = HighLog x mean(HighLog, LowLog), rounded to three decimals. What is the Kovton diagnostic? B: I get 0.647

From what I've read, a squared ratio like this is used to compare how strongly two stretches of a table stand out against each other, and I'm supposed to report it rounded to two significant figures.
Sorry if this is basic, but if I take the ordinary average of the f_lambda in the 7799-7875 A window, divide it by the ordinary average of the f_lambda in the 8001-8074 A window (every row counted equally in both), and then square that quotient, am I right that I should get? 0.91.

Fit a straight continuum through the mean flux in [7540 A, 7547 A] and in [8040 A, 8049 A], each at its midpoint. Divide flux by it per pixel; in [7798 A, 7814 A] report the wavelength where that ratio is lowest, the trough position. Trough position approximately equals 7798.53 A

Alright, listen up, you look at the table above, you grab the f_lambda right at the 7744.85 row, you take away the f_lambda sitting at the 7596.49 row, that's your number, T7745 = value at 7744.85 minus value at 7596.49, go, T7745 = -0.14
